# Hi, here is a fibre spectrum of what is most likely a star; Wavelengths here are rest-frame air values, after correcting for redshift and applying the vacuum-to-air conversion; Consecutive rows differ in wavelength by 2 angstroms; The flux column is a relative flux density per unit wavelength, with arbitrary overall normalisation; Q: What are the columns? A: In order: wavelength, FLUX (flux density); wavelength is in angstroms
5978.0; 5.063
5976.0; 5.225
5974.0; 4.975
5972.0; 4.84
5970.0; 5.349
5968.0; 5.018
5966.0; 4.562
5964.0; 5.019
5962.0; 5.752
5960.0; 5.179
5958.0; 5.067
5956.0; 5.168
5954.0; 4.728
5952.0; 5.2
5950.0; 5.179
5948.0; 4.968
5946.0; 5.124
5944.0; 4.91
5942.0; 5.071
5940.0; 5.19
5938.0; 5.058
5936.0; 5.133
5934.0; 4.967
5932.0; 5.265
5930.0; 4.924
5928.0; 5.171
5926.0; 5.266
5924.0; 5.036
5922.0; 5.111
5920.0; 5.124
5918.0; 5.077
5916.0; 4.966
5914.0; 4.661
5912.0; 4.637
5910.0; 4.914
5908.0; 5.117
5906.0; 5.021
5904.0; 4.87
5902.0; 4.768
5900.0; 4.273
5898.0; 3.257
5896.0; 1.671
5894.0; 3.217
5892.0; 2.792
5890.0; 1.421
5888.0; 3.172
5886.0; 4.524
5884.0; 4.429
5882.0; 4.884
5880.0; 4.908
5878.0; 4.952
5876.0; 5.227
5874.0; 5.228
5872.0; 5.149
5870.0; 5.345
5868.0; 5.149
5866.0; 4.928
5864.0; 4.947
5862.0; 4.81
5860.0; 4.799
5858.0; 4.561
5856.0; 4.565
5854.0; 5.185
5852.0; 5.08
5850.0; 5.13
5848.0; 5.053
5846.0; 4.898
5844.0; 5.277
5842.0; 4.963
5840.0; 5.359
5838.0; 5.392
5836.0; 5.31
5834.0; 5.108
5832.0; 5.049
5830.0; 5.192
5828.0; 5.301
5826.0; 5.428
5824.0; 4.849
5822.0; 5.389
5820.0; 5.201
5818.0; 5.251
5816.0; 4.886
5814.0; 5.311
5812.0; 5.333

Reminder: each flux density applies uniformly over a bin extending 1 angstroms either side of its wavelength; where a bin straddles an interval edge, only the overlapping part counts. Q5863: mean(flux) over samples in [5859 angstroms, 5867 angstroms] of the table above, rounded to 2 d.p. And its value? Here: 4.87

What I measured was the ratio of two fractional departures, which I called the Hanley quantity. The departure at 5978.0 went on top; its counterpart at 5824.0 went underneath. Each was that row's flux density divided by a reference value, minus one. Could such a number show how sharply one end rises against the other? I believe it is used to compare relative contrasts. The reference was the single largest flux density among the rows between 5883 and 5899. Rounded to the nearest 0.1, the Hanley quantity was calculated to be 1.7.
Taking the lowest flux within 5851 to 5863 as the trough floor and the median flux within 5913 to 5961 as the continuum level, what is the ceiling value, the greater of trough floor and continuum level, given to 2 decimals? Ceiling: 5.09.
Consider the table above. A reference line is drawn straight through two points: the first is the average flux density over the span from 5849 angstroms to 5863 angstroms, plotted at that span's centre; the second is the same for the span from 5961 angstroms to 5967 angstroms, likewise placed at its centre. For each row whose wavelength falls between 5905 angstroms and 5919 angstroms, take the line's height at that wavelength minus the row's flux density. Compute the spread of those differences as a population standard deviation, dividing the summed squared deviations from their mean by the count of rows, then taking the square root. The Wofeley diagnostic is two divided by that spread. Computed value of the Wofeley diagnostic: 11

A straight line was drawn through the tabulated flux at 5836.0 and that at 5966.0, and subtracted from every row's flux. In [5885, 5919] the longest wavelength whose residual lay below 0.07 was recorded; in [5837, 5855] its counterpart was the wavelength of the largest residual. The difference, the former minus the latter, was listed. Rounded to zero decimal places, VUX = 76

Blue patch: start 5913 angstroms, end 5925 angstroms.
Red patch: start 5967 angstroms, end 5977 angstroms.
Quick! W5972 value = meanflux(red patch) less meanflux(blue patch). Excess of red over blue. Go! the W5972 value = 0.086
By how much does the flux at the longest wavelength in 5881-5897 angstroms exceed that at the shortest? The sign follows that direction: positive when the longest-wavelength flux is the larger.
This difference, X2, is -3.2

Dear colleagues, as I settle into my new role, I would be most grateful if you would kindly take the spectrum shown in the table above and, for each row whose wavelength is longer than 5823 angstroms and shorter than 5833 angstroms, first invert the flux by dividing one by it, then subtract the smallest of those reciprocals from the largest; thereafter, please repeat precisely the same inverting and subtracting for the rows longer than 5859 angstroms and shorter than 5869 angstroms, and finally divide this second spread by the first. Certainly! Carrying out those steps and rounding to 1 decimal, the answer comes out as 0.6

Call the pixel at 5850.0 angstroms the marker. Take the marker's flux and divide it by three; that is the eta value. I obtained 1.71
